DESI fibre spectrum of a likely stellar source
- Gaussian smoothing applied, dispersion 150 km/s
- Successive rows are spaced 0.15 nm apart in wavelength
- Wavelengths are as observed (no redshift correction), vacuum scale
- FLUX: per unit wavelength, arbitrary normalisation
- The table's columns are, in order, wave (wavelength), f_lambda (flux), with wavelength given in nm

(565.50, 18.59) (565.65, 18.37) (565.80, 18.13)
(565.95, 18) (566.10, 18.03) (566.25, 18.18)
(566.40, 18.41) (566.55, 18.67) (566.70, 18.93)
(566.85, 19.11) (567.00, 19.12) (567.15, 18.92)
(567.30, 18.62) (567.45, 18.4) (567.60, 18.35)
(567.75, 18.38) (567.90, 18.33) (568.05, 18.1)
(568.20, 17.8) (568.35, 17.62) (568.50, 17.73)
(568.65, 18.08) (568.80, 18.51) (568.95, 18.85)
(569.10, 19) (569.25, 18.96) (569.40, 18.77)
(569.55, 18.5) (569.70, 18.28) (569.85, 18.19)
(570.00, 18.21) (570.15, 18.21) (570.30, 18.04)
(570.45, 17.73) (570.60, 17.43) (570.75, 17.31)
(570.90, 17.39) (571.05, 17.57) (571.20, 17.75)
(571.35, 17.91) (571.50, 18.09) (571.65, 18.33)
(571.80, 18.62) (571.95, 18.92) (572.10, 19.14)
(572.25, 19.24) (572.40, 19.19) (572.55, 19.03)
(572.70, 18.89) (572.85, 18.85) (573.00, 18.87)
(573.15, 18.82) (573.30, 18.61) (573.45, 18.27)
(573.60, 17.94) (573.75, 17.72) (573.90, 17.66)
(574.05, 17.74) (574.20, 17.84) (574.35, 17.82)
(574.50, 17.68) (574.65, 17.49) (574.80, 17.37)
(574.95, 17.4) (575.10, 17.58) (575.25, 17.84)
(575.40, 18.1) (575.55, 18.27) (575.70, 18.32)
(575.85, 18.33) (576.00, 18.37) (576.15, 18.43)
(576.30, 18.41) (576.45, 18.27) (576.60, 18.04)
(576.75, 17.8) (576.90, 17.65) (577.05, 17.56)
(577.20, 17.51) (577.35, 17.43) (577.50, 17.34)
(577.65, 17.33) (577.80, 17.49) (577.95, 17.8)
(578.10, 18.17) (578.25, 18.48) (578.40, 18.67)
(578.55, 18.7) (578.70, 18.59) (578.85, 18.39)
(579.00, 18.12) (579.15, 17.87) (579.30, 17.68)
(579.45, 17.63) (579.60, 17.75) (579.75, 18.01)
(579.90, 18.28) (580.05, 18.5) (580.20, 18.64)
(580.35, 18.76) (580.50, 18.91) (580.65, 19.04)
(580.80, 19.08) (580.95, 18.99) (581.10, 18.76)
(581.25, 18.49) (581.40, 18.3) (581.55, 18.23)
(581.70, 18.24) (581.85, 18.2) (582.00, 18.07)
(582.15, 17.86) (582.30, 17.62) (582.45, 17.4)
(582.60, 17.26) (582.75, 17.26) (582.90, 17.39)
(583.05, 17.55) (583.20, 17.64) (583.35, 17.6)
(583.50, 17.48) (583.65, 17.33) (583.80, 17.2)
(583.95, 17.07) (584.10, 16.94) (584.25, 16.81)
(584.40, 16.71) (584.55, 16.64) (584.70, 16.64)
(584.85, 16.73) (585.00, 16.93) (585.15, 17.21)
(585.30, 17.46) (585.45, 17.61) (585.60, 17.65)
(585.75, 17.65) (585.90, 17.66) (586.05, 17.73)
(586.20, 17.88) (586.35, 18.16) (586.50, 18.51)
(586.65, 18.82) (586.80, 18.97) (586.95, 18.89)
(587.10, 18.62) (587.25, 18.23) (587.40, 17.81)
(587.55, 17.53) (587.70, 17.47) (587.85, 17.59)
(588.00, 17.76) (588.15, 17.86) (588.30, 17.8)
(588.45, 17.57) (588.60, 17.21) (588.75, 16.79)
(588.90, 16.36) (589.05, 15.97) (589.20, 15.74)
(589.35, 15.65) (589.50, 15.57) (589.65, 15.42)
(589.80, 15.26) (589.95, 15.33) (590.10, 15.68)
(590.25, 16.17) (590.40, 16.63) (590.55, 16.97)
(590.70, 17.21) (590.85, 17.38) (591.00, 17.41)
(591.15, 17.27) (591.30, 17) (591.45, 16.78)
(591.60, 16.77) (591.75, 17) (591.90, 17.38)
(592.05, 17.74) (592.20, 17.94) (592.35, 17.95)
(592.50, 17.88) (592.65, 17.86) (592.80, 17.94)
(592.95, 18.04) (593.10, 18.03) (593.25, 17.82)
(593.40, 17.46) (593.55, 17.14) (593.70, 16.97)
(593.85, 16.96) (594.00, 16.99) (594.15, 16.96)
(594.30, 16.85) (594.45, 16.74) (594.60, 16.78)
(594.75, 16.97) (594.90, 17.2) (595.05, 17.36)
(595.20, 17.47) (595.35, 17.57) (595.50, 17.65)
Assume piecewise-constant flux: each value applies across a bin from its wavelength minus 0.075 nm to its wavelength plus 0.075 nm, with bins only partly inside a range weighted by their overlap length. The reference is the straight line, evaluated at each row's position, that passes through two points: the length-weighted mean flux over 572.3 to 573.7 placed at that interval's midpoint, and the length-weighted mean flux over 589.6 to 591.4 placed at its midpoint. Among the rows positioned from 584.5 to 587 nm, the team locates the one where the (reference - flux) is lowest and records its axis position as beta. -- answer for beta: 586.80 nm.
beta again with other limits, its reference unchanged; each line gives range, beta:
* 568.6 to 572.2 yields 572.10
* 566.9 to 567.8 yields 567.00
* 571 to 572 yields 571.95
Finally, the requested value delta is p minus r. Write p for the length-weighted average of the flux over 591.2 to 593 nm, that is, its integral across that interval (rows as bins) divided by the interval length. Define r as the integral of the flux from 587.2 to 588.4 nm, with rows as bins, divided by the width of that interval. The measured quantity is -0.2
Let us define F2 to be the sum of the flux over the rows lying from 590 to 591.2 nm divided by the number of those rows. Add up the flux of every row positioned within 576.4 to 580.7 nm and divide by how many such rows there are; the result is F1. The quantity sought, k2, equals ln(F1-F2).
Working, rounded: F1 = 18.08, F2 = 16.8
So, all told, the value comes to 0.2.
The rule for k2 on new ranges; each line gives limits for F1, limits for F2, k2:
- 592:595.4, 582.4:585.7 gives -1.5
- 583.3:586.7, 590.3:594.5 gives -2.5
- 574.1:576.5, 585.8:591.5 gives -0.2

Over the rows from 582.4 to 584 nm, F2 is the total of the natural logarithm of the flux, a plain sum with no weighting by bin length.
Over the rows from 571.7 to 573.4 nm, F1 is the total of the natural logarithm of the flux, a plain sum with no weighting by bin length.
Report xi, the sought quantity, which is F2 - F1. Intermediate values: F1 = 32.3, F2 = 31.4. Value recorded -0.9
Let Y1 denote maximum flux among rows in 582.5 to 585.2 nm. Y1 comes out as 17.64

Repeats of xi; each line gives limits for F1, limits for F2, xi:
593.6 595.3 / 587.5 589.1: 0.1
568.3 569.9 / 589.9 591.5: -1.1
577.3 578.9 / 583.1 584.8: -0.6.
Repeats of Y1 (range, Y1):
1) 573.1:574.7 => 18.82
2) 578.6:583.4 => 19.08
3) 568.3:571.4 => 19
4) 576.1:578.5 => 18.67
